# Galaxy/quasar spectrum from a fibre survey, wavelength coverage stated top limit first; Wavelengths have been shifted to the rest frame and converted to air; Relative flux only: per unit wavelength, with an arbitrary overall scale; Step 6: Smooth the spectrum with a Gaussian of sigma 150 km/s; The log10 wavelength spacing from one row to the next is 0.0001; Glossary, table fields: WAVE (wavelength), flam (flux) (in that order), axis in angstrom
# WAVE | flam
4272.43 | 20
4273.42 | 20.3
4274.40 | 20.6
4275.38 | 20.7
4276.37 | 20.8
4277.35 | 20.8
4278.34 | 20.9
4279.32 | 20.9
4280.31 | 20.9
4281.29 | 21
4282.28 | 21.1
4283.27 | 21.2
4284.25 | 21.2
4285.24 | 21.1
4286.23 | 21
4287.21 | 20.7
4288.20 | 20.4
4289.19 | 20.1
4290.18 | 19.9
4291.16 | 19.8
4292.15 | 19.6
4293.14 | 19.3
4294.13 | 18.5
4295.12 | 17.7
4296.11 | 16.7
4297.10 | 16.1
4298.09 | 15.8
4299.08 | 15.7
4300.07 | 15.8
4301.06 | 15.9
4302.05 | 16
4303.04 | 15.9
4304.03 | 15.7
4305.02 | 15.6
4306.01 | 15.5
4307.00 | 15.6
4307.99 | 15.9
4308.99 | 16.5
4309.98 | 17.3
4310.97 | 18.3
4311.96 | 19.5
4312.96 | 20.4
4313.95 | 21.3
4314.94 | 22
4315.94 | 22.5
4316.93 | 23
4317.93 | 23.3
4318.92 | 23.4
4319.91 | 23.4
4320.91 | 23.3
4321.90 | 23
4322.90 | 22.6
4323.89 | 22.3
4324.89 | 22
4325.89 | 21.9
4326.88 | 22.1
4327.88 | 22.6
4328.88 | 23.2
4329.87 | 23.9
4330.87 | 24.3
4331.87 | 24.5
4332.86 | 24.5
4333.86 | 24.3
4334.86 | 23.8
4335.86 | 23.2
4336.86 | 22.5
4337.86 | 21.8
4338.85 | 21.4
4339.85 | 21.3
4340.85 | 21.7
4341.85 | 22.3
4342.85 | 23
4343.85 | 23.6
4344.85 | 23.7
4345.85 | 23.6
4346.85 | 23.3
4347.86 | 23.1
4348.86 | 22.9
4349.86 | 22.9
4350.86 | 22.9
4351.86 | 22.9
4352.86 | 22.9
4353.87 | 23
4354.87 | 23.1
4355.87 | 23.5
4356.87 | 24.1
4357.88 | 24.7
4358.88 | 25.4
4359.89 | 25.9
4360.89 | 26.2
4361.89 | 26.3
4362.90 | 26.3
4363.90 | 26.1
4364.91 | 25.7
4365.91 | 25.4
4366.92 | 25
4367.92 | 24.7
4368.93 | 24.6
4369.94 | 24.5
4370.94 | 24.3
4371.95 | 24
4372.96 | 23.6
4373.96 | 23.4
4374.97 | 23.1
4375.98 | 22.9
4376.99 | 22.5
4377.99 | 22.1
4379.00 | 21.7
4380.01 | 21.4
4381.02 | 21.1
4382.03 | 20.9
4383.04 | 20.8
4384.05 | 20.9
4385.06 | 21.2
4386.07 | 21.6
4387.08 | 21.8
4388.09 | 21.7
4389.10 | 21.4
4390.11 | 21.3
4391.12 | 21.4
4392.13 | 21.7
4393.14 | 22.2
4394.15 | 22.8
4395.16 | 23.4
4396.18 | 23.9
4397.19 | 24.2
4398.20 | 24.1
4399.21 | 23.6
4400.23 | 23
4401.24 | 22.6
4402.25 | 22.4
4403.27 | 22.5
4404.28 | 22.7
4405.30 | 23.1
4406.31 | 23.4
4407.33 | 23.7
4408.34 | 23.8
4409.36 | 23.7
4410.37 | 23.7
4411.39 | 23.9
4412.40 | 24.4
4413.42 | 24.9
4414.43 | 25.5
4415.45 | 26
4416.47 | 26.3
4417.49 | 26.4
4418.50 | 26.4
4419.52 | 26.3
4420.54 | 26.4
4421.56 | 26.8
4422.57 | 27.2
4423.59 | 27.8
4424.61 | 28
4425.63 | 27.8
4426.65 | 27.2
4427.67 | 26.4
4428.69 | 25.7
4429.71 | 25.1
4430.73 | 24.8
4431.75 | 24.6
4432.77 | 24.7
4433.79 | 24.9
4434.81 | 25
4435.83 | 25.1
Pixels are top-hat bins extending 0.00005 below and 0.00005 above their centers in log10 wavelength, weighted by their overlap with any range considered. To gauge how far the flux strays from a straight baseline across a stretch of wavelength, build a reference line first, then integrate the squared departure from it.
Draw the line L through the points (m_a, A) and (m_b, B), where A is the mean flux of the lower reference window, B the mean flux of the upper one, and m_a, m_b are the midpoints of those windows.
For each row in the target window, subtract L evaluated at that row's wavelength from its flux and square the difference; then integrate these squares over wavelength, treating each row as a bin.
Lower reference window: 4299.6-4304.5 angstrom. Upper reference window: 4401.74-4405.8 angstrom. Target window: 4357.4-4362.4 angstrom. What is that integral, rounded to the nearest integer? 180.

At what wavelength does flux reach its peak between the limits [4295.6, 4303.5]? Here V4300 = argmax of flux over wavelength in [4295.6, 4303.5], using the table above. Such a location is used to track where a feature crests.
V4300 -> 4296.11 angstrom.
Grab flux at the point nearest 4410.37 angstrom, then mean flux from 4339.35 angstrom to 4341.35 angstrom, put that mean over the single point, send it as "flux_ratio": 0.907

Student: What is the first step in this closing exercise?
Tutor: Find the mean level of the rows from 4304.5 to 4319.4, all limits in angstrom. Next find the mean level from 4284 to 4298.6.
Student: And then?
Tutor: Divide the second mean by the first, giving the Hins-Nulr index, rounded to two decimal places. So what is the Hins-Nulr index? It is 0.99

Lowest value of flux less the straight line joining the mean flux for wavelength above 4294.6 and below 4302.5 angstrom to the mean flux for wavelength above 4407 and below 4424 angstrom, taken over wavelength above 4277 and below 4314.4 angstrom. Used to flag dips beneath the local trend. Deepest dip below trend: -1.3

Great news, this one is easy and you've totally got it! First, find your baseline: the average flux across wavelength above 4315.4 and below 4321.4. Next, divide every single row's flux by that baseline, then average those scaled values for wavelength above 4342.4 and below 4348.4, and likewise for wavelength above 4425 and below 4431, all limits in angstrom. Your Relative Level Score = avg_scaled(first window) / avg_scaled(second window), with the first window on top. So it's 0.89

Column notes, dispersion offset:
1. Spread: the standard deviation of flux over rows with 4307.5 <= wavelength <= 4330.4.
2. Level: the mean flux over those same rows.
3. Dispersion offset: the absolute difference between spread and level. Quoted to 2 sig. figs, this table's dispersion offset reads 19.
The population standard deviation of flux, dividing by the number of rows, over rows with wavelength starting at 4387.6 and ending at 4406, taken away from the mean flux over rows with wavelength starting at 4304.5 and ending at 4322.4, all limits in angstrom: 19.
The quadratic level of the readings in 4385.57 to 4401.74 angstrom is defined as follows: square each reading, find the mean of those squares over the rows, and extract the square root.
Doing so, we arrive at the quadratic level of 22.6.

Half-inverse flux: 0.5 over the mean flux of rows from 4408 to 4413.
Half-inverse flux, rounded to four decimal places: 0.0209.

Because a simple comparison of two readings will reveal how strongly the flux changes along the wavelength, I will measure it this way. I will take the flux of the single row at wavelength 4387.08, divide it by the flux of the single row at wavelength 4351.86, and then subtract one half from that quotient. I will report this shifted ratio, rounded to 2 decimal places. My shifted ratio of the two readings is 0.45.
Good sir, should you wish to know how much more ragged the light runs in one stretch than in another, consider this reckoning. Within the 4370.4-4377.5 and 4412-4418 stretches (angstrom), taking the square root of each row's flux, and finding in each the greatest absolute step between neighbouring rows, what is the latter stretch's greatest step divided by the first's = 1.42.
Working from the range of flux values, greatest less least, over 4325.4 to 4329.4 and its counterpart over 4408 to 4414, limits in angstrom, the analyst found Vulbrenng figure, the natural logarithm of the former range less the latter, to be -2.3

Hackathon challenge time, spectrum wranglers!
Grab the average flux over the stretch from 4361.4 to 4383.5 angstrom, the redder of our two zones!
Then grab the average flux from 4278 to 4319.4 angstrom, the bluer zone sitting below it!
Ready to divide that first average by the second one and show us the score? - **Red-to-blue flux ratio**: 1.24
